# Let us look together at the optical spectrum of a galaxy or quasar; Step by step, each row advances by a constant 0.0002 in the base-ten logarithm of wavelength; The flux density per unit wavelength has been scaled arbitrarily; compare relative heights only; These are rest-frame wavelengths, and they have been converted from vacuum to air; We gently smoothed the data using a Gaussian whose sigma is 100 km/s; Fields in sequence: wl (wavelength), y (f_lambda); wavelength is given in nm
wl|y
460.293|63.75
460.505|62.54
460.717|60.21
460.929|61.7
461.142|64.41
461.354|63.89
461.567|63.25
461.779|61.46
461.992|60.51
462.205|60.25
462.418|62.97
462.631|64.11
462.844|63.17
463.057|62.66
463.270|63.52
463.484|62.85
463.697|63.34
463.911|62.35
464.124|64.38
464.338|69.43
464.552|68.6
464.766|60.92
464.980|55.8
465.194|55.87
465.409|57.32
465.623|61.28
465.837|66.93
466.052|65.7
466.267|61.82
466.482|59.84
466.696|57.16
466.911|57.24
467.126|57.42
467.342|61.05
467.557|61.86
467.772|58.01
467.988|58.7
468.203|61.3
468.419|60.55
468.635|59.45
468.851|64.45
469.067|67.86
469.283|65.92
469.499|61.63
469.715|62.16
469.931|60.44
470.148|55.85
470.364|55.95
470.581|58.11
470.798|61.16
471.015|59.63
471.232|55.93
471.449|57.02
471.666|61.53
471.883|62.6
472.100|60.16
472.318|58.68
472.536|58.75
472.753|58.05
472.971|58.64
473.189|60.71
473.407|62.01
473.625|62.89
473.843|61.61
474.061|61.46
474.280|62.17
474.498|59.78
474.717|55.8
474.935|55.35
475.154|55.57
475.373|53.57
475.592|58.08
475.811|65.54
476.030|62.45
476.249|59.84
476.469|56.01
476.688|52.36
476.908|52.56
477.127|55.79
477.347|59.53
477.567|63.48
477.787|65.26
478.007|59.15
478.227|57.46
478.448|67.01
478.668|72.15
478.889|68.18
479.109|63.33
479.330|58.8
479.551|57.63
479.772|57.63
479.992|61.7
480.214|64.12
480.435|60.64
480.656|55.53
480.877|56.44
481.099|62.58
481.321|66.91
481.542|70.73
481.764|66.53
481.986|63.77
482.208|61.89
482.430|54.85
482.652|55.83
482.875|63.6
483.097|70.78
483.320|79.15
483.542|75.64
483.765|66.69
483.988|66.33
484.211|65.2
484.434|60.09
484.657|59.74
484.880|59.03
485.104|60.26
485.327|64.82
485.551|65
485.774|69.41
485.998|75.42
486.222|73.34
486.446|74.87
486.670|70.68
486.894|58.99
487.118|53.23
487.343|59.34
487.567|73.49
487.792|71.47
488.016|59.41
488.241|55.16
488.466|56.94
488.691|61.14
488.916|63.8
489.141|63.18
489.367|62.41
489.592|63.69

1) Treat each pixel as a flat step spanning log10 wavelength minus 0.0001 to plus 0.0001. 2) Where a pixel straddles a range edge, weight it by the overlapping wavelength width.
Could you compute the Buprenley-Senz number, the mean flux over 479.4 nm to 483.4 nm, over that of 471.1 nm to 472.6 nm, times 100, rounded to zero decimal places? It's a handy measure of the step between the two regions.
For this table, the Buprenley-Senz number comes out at 106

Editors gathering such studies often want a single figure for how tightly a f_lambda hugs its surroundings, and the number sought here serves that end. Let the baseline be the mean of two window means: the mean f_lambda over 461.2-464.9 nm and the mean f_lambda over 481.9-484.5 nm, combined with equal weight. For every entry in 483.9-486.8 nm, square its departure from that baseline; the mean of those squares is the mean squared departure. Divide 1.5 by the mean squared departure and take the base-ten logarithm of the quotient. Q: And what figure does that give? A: -1.38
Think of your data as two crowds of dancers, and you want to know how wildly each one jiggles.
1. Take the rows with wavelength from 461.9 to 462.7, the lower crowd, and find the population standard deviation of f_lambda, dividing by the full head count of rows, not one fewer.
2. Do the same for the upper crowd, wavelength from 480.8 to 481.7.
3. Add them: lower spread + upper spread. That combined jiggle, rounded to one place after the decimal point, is 6.9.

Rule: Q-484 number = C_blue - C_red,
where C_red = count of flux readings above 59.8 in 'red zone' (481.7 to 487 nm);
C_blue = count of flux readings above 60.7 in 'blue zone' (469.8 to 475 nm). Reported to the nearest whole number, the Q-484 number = -10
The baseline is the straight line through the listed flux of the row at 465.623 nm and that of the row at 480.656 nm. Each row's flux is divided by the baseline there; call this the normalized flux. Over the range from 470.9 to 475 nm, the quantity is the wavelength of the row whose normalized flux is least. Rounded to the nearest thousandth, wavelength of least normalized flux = 471.232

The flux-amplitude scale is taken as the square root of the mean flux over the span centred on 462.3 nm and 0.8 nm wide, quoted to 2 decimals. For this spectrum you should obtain 7.87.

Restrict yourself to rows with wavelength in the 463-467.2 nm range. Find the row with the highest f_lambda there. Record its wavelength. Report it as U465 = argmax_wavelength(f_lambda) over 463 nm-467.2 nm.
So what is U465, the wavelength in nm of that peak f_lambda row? 464.338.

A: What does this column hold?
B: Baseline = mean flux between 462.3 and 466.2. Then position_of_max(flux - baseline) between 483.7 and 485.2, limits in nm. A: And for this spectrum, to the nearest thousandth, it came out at 483.765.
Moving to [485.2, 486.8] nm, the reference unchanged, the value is 485.998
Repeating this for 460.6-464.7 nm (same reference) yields 464.338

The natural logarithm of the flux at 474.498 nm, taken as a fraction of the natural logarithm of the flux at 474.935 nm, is 1.019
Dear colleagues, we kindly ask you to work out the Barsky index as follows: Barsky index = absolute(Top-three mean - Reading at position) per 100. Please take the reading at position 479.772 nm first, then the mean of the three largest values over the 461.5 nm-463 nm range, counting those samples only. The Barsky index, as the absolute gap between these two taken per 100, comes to 0.059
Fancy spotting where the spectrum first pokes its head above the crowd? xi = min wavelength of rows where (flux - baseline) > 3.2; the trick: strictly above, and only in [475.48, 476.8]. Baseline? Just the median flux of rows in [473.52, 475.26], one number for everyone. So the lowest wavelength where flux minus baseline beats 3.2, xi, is 475.811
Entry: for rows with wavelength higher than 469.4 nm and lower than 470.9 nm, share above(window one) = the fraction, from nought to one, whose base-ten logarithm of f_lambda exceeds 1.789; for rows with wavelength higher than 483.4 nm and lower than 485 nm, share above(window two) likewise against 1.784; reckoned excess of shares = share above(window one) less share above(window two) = -0.29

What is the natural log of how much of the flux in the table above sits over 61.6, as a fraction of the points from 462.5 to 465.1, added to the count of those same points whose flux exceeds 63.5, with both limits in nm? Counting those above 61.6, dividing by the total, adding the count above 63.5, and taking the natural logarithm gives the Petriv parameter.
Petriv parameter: 1.8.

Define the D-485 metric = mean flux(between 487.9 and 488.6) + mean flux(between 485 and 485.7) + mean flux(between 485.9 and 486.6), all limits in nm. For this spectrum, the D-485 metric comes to 195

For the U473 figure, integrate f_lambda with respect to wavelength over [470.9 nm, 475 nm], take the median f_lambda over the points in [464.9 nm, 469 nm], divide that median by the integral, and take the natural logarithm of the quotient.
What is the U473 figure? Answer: -1.4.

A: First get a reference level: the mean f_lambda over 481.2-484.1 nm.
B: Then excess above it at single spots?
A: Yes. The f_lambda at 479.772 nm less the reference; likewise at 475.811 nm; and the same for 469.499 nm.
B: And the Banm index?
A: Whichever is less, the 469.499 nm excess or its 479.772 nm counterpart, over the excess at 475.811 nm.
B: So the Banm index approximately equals 11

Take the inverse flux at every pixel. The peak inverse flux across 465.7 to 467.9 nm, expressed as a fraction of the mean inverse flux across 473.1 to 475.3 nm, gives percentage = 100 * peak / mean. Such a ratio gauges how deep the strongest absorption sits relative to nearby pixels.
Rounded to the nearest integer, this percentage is 104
